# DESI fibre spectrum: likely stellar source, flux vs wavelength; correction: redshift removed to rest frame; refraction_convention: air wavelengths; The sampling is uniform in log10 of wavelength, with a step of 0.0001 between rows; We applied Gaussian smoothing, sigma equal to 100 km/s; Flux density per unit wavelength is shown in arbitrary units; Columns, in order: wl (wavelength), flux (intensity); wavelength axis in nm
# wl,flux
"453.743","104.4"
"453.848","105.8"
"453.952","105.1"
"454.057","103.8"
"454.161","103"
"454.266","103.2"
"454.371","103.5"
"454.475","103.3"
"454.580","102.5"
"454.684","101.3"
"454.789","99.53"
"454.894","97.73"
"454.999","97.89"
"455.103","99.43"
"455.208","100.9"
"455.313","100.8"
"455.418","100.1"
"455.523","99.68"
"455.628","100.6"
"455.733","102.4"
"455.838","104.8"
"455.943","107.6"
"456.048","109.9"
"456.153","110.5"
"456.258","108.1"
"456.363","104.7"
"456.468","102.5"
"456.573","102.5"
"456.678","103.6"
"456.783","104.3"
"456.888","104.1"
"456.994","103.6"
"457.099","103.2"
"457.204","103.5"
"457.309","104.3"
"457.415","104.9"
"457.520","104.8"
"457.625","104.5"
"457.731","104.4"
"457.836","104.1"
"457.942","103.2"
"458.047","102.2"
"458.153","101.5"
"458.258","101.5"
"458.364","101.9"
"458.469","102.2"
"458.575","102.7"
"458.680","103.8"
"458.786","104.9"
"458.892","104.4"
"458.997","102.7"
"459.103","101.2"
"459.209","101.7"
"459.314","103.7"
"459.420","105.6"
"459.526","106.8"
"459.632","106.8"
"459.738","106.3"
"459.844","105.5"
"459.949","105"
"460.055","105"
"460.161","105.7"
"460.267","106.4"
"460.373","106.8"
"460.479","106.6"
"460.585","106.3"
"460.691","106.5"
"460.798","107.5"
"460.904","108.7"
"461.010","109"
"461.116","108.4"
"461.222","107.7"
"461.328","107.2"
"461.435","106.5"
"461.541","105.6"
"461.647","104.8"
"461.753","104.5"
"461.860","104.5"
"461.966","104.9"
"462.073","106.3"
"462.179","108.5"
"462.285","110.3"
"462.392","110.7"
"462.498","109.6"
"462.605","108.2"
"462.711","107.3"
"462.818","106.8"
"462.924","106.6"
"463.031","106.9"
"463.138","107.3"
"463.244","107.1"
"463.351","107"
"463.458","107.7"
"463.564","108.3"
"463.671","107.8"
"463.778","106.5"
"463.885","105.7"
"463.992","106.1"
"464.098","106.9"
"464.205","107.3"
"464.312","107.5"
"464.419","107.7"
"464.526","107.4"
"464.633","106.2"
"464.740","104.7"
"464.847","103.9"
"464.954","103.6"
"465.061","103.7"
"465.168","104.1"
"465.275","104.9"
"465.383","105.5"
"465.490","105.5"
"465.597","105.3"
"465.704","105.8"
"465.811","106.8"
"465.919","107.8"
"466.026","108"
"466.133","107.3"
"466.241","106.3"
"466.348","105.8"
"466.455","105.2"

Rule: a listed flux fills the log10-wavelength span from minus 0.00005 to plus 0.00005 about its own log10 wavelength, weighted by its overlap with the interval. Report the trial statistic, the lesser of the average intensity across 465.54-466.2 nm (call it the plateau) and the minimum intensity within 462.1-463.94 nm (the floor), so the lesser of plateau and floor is 106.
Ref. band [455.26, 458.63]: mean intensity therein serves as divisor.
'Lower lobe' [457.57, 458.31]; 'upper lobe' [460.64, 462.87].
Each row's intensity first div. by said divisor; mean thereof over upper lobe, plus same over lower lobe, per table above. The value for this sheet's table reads 2.028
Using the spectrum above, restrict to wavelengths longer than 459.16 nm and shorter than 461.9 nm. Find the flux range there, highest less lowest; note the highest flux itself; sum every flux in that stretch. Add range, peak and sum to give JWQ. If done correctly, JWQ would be 2875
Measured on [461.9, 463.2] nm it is 1410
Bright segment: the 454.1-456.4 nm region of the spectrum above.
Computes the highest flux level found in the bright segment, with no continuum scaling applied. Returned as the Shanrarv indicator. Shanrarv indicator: 110.5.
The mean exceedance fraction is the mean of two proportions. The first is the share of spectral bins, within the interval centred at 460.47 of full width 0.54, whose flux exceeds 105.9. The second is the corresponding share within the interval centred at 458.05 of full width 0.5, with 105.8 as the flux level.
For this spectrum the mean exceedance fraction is 0.50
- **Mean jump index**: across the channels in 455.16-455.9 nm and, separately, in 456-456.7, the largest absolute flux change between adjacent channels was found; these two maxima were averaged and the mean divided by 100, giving 0.0290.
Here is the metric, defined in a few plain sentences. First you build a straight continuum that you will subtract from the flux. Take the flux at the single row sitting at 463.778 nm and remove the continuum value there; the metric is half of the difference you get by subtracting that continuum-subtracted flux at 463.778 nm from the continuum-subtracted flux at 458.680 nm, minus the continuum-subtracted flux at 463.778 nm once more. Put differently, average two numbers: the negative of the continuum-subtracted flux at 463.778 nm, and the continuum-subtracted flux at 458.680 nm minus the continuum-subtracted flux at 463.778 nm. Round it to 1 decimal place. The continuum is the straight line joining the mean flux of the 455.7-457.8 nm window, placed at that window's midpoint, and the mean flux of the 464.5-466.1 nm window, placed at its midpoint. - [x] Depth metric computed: -1.7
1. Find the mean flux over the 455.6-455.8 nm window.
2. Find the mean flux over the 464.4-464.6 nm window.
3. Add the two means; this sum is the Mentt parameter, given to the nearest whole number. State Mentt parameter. 209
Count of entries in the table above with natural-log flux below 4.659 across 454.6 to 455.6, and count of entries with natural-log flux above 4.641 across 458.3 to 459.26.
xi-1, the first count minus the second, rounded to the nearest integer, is 6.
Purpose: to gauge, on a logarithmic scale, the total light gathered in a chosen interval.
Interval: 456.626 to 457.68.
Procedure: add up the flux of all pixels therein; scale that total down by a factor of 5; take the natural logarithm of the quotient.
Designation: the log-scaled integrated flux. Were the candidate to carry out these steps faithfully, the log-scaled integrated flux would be 5.34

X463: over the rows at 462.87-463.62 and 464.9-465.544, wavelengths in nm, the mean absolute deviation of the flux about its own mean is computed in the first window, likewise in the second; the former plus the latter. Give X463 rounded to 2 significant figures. 1.2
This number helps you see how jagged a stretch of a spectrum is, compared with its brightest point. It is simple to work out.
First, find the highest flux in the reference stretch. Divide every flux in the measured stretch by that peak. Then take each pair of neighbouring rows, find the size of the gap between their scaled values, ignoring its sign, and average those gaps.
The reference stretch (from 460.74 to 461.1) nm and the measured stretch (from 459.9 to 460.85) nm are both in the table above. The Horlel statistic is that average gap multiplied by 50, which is 0.20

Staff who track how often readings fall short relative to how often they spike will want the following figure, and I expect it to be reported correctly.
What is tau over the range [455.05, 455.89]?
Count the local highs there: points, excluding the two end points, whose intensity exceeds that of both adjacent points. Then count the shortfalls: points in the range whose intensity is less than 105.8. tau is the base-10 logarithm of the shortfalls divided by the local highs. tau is 0.90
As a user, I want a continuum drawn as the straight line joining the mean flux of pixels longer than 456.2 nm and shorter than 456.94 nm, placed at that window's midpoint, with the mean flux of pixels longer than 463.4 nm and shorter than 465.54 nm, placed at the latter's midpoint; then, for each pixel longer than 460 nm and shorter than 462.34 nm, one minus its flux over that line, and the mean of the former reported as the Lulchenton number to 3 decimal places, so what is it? -0.013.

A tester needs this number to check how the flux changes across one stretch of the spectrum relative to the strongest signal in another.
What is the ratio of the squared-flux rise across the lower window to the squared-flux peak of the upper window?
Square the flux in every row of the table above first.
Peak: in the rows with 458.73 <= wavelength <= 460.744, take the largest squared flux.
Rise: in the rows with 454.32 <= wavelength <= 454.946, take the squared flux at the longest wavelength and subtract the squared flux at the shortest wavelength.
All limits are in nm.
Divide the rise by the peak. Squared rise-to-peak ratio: -0.10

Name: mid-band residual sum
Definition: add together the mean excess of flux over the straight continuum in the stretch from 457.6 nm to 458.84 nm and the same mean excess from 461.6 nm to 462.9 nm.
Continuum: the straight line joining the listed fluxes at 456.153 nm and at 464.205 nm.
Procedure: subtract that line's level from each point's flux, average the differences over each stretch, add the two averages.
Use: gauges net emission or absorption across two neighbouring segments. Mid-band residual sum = -7.5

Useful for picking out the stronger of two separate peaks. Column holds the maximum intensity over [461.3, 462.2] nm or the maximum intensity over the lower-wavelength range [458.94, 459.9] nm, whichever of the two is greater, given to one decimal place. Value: 108.5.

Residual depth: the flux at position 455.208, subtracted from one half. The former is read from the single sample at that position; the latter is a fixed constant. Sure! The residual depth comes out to -100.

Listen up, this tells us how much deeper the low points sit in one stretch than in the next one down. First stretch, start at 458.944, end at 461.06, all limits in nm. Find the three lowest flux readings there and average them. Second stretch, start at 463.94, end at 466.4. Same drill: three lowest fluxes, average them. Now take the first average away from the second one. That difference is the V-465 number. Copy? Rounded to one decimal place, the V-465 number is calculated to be 1.9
